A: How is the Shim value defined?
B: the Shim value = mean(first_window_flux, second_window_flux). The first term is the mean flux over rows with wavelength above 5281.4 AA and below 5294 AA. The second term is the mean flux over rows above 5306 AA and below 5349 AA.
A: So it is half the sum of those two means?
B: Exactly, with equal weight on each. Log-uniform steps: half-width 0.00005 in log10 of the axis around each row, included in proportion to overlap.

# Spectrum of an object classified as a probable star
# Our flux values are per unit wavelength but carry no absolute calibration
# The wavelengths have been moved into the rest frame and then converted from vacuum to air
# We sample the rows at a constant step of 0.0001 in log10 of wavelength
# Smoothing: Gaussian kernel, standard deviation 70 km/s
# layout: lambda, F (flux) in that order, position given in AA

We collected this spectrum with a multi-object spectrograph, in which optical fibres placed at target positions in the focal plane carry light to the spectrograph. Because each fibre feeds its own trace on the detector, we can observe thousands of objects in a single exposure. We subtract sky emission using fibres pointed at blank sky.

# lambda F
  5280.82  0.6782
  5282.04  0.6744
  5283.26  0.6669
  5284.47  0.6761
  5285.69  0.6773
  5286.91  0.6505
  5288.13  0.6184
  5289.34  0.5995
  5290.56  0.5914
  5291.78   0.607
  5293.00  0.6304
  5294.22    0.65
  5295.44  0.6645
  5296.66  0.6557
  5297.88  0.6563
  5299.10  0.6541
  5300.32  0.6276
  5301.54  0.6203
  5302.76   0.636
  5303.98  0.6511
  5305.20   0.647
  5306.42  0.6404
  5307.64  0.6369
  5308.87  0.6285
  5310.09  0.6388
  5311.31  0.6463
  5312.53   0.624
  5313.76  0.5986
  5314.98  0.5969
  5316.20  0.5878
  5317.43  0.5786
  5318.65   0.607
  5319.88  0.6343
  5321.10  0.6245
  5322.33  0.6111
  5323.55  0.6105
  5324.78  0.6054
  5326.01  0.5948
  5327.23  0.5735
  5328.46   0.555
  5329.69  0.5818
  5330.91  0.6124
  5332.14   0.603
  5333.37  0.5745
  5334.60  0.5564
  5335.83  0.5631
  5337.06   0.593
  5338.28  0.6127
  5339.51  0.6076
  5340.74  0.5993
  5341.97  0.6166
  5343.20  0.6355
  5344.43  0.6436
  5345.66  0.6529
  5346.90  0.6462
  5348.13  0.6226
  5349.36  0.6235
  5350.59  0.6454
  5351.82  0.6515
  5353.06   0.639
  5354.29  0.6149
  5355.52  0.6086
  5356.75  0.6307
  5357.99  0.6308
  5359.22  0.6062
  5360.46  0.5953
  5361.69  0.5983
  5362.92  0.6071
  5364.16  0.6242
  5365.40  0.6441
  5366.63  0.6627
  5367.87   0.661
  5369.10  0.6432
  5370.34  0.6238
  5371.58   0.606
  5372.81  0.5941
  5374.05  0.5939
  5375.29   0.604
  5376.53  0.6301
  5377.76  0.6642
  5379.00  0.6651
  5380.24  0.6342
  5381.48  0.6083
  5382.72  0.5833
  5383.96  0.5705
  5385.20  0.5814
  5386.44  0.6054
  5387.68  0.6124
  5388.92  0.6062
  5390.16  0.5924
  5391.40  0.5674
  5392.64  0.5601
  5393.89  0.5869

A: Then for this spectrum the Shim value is 0.624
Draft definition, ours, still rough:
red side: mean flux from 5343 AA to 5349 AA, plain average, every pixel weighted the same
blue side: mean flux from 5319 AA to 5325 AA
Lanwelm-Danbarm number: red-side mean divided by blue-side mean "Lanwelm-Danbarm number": 1.04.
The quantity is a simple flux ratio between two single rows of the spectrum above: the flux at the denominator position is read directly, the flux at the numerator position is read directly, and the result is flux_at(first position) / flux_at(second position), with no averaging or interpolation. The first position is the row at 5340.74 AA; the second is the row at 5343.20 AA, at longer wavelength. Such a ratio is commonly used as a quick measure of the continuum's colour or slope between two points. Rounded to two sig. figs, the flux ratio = 0.94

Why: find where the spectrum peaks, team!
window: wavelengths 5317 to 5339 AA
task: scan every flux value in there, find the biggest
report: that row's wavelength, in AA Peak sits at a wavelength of 5319.88 AA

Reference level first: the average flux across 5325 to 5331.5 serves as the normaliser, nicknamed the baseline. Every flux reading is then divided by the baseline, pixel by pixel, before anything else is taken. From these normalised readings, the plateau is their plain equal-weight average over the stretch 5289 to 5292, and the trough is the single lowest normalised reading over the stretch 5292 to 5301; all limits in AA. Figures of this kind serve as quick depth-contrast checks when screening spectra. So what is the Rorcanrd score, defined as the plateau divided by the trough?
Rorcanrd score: 0.95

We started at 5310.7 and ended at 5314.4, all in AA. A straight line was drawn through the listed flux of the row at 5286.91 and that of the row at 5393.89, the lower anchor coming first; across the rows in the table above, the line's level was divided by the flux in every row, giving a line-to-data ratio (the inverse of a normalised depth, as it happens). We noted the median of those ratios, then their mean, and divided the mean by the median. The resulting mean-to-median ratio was 1.00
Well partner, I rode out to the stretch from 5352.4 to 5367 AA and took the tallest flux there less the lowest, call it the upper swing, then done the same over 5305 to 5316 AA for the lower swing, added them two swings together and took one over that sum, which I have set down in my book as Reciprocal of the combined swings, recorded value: 8.5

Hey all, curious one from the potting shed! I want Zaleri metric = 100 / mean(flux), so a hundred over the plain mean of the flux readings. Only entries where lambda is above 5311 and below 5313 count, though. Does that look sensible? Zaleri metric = 157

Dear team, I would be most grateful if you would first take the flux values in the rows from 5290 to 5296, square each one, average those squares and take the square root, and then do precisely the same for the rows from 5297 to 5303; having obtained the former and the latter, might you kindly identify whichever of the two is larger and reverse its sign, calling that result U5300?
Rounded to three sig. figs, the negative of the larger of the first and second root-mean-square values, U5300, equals -0.639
